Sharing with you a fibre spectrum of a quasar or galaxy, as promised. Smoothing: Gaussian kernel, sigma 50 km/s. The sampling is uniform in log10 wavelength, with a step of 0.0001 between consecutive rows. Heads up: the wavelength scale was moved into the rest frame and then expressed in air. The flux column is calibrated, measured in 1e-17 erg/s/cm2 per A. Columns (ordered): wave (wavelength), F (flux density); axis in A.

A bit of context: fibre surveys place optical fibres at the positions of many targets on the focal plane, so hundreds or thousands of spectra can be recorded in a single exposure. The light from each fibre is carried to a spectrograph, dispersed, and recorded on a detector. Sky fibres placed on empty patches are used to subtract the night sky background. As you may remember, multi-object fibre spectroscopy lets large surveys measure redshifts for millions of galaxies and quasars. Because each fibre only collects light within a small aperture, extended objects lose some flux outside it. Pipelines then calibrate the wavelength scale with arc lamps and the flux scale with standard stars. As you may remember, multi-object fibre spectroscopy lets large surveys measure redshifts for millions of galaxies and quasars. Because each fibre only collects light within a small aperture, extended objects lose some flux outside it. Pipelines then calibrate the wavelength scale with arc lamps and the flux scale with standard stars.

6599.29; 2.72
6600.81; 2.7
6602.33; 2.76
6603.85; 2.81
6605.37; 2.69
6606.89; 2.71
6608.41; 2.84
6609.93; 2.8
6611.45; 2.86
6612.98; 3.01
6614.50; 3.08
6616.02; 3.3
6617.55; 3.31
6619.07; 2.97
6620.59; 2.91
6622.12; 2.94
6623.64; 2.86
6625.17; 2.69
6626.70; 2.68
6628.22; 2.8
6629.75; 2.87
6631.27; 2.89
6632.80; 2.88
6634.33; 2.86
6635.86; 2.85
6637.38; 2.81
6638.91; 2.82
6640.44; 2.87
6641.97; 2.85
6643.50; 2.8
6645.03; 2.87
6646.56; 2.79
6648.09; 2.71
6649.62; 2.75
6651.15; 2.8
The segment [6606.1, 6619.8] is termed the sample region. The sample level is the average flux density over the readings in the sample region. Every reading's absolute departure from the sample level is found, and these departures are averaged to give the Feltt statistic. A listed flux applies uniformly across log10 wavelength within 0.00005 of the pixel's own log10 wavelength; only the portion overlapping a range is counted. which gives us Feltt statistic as 0.17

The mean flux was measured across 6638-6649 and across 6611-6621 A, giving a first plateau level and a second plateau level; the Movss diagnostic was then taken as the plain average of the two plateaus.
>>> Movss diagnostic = 2.94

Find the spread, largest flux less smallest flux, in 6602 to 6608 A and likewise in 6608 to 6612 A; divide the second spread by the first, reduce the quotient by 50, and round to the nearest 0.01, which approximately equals -49.50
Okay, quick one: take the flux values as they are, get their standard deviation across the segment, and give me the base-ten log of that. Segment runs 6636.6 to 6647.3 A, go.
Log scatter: -1.5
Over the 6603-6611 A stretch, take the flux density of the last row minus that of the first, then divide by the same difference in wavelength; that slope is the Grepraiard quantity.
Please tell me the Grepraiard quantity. -0.002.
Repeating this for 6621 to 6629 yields -0.023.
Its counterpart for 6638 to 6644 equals -0.004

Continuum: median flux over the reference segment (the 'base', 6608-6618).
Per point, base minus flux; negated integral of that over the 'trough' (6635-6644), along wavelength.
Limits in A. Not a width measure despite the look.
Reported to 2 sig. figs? -1.6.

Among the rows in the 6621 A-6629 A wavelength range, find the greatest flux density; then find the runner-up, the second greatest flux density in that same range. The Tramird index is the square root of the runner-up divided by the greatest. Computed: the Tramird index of 0.986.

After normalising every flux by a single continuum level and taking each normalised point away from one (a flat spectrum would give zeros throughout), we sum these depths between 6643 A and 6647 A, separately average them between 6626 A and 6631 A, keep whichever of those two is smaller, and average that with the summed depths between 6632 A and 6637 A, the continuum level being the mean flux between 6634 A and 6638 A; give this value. -0.002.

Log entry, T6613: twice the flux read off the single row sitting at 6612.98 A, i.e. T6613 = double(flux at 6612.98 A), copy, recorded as 6.02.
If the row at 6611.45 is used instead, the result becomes 5.72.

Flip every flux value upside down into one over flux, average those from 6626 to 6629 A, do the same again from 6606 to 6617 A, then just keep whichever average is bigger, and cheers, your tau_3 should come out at 0.365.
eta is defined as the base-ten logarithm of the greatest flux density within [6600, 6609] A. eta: 0.453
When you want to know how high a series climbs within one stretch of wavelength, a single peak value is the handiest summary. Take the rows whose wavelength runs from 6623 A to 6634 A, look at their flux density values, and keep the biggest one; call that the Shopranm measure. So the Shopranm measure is 2.89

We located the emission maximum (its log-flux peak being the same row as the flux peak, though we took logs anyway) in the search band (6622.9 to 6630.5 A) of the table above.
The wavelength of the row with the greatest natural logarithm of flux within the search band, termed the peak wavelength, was 6629.75 A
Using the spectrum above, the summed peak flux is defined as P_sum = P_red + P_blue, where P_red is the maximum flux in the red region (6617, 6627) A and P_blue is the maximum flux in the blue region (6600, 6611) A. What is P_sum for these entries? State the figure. 6.15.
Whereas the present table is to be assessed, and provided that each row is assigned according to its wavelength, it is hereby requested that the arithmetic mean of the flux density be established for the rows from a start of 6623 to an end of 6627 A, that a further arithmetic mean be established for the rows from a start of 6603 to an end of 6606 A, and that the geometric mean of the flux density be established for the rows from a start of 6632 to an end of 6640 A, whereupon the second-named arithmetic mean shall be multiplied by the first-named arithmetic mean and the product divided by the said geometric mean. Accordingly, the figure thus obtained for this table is 2.65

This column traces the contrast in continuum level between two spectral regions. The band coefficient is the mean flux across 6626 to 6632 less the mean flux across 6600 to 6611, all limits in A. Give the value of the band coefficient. 0.05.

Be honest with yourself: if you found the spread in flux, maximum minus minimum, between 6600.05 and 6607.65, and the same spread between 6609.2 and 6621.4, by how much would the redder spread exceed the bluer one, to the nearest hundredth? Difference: 0.39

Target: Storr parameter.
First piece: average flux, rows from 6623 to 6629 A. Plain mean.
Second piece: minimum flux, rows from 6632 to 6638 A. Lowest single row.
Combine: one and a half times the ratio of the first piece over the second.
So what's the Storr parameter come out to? 1.47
